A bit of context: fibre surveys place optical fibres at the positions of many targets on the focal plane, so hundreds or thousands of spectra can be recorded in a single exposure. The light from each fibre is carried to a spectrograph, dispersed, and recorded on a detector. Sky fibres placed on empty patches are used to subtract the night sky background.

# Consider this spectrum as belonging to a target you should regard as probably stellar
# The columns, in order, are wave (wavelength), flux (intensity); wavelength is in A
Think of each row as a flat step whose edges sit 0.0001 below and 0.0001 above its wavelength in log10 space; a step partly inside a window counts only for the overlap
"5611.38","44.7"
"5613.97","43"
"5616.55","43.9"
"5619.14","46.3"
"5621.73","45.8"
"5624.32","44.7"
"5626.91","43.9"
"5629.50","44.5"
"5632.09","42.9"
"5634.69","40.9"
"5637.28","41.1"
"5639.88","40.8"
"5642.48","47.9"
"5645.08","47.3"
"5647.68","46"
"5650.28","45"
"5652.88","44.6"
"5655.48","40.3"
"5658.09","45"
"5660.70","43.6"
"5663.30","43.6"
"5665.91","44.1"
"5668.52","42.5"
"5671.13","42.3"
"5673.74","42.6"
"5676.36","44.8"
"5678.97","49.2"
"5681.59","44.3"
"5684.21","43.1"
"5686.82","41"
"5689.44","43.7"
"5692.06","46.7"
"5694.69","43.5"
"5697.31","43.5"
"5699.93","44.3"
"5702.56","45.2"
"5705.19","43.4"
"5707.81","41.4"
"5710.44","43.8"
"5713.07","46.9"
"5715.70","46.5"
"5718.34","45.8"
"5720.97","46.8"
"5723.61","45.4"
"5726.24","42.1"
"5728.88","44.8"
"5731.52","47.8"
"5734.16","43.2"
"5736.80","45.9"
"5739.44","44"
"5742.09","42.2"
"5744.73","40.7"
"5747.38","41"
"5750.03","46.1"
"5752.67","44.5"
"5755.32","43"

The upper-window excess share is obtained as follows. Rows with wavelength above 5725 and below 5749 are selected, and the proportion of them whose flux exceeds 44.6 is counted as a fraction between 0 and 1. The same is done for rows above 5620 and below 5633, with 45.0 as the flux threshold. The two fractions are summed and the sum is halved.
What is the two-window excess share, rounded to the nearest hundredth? 0.27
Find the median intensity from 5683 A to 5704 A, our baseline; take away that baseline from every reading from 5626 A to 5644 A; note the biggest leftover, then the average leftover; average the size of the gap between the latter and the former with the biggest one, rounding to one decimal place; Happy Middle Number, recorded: 4.5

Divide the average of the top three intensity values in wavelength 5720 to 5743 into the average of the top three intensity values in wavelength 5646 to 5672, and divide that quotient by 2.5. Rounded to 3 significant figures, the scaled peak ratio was 0.387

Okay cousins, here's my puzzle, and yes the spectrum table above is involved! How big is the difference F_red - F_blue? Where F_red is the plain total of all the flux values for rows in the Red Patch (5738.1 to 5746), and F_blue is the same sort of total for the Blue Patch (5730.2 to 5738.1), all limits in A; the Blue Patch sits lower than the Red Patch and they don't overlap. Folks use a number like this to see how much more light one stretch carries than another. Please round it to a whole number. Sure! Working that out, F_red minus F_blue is -10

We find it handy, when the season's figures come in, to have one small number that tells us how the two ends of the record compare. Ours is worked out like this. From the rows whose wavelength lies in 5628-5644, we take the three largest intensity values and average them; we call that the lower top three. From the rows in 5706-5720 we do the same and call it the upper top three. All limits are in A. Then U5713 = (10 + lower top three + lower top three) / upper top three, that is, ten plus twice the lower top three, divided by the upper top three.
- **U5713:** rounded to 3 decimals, 2.159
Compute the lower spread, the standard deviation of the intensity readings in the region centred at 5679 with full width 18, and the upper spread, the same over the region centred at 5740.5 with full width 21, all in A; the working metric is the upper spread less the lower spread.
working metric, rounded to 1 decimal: -0.1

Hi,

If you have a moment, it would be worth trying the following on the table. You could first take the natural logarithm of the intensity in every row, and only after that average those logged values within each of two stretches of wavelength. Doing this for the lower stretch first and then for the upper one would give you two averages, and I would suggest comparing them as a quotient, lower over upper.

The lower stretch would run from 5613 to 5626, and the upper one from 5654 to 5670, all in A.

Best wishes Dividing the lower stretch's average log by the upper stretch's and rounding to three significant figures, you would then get 1.01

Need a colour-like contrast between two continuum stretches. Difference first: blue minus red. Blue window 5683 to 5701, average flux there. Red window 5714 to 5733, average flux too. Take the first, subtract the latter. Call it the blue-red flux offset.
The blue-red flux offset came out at -1.9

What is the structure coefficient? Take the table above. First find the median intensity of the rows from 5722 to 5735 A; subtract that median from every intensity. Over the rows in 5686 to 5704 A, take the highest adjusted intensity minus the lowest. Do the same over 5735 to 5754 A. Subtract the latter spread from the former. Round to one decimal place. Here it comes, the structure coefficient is 0.3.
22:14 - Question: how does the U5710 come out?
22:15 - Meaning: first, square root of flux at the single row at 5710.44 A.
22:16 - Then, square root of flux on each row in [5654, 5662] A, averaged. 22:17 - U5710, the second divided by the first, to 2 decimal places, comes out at 0.99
